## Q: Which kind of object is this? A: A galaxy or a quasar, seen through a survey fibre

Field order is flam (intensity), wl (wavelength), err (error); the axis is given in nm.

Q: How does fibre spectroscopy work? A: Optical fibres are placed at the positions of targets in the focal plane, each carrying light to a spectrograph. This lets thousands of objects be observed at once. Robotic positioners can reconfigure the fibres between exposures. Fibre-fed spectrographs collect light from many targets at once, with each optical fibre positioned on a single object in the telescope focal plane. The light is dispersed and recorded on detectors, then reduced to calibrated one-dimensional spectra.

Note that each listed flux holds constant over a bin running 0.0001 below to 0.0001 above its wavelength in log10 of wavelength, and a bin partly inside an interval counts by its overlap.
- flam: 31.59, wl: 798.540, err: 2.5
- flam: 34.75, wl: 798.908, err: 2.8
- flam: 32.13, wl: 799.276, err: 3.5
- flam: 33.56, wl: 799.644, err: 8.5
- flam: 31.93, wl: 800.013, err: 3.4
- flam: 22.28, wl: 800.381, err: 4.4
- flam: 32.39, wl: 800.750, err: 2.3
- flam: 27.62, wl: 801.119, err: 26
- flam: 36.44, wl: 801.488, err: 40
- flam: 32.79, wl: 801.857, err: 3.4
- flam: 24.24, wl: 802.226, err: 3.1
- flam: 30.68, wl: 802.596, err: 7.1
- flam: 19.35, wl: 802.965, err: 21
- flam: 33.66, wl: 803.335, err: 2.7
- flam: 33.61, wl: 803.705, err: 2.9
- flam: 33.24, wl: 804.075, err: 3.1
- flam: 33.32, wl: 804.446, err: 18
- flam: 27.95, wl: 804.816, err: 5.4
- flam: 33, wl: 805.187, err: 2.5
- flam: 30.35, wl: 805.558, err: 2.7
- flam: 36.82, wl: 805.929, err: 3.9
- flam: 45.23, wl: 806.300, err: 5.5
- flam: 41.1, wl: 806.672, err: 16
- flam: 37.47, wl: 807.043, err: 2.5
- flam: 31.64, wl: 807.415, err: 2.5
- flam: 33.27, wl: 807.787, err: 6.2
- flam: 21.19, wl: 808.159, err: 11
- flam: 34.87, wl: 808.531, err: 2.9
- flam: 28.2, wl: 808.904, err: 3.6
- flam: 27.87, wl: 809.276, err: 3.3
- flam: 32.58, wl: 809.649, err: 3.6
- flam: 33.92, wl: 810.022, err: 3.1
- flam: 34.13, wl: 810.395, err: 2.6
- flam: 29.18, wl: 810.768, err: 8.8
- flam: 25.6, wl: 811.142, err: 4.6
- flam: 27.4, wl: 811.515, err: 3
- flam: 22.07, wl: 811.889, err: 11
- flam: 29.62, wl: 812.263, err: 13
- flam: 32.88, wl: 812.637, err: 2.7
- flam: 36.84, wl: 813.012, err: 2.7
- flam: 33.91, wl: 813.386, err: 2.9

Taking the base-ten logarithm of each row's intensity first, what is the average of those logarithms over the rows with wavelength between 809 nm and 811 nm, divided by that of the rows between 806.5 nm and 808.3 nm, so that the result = 0.99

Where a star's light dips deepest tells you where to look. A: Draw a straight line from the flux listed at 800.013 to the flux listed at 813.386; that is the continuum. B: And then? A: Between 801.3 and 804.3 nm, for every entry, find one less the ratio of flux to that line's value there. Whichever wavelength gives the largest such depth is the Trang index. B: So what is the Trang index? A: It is 802.965 nm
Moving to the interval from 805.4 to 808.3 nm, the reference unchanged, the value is 808.159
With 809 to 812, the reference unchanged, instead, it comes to 811.889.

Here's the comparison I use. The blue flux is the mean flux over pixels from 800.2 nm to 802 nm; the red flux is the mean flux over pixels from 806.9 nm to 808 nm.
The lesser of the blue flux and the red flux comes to 30.3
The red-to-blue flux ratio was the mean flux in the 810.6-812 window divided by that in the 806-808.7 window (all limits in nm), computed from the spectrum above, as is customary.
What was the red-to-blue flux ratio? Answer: 0.75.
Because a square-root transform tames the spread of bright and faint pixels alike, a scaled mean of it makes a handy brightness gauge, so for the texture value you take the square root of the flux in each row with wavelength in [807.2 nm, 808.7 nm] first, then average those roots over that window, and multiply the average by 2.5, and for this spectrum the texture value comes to 13.7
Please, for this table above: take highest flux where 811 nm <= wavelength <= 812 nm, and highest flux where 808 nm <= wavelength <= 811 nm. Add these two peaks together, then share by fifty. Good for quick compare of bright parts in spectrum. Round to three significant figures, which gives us 1.25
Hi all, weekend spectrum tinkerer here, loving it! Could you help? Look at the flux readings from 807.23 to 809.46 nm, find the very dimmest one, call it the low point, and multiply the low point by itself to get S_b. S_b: 449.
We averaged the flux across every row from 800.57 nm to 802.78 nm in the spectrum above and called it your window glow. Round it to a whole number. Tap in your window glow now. 31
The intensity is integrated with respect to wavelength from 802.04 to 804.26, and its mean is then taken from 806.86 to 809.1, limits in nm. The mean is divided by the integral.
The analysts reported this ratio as 0.48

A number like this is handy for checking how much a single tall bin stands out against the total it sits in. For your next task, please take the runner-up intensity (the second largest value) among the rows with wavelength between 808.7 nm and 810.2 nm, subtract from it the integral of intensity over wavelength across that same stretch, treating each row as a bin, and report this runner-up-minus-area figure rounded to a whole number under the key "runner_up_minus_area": -13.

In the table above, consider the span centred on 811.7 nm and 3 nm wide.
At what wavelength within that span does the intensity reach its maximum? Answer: 813.012 nm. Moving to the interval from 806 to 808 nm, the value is 806.300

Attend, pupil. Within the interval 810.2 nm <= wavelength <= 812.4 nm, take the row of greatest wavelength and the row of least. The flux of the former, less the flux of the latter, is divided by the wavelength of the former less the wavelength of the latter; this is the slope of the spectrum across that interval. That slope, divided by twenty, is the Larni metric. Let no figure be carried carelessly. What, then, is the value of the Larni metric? -0.12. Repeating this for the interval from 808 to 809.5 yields 0.30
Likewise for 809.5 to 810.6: 0.10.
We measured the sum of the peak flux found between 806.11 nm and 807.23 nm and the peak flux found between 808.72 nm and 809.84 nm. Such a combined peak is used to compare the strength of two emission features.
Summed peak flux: 78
